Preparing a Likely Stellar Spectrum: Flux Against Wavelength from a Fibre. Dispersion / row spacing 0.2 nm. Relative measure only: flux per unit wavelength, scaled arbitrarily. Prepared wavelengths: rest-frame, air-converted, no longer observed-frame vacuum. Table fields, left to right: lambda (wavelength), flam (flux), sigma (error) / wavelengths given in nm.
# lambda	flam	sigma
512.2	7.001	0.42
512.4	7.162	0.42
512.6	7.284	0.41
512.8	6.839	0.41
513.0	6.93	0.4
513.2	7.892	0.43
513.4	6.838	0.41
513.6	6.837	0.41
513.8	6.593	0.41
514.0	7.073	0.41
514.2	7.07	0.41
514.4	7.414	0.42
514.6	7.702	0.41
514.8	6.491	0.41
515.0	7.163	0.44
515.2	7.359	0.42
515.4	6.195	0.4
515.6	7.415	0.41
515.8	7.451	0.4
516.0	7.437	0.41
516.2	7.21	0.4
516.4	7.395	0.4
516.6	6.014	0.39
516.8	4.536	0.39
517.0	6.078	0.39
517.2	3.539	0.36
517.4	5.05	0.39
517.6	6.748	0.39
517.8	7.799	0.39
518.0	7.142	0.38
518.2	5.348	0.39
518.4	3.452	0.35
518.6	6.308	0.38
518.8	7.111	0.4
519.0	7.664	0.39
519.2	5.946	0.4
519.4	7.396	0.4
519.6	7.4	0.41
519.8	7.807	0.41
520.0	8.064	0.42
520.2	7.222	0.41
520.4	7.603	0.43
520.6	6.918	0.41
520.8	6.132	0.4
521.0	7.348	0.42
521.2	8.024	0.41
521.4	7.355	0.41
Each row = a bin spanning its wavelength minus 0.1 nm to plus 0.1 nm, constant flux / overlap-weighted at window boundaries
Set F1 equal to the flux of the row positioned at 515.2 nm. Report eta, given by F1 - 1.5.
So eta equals 5.9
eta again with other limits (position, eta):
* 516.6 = 4.5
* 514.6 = 6.2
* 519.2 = 4.4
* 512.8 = 5.3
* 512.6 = 5.8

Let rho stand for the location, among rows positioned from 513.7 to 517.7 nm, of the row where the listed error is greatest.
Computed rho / 515.0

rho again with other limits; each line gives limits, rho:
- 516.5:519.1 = 518.8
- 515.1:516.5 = 515.2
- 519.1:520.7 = 520.4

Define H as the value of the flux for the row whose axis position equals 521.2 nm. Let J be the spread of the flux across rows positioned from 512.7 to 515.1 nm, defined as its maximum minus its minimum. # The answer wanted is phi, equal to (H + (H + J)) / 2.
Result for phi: 8.7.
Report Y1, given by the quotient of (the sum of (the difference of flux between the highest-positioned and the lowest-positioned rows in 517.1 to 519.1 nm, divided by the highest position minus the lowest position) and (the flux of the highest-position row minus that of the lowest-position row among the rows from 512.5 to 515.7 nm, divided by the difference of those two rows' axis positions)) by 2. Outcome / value 1.2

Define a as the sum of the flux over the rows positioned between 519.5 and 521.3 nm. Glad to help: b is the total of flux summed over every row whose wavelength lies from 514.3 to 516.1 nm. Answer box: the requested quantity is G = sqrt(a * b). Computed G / 66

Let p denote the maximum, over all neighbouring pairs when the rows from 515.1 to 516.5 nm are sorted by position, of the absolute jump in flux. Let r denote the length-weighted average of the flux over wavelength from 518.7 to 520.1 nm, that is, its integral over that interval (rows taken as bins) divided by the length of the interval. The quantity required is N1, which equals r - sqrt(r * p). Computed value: 4.35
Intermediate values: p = 1.22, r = 7.34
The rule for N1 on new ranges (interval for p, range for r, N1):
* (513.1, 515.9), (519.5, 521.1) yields 4.33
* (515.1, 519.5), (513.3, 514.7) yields 2.58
